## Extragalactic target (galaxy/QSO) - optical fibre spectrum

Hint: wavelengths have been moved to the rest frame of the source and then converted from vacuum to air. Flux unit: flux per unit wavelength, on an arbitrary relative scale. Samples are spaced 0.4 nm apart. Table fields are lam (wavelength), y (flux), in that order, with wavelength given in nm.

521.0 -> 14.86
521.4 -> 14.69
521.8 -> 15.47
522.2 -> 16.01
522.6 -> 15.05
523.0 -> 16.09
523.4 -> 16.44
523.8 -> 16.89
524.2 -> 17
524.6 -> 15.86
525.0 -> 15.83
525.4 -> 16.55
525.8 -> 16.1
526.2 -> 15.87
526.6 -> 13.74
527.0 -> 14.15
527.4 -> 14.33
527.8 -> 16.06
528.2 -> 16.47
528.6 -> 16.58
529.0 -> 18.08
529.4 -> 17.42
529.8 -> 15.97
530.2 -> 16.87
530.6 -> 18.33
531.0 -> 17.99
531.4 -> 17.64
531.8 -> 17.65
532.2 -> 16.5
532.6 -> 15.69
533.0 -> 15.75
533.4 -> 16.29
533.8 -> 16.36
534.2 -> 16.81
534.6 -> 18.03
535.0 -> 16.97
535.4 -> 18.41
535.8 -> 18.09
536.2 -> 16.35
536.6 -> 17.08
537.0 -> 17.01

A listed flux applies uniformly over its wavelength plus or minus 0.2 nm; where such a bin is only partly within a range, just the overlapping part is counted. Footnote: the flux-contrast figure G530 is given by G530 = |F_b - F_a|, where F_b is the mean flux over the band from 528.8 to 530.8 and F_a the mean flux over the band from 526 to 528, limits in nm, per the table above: 2.5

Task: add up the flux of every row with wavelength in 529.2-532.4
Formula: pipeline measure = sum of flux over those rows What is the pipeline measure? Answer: 138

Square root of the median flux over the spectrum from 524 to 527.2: 3.98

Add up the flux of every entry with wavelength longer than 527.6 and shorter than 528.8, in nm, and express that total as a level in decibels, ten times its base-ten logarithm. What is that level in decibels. 16.9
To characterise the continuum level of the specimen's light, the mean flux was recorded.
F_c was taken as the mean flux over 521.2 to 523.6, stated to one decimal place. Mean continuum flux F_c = 15.6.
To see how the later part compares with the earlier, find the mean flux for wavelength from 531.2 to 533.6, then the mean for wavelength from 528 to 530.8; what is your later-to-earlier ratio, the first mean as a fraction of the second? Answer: 0.97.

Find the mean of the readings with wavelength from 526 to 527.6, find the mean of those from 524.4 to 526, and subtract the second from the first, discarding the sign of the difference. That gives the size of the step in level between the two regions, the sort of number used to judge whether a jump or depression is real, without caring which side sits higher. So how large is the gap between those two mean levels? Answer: 1.6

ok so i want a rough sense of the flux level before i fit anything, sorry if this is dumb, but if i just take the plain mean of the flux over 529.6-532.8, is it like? 17.1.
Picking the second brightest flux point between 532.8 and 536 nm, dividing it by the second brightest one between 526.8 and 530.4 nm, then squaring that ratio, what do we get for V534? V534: 1.08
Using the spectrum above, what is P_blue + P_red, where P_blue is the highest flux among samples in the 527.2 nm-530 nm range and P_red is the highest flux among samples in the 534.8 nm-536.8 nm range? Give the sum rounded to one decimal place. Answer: 36.5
